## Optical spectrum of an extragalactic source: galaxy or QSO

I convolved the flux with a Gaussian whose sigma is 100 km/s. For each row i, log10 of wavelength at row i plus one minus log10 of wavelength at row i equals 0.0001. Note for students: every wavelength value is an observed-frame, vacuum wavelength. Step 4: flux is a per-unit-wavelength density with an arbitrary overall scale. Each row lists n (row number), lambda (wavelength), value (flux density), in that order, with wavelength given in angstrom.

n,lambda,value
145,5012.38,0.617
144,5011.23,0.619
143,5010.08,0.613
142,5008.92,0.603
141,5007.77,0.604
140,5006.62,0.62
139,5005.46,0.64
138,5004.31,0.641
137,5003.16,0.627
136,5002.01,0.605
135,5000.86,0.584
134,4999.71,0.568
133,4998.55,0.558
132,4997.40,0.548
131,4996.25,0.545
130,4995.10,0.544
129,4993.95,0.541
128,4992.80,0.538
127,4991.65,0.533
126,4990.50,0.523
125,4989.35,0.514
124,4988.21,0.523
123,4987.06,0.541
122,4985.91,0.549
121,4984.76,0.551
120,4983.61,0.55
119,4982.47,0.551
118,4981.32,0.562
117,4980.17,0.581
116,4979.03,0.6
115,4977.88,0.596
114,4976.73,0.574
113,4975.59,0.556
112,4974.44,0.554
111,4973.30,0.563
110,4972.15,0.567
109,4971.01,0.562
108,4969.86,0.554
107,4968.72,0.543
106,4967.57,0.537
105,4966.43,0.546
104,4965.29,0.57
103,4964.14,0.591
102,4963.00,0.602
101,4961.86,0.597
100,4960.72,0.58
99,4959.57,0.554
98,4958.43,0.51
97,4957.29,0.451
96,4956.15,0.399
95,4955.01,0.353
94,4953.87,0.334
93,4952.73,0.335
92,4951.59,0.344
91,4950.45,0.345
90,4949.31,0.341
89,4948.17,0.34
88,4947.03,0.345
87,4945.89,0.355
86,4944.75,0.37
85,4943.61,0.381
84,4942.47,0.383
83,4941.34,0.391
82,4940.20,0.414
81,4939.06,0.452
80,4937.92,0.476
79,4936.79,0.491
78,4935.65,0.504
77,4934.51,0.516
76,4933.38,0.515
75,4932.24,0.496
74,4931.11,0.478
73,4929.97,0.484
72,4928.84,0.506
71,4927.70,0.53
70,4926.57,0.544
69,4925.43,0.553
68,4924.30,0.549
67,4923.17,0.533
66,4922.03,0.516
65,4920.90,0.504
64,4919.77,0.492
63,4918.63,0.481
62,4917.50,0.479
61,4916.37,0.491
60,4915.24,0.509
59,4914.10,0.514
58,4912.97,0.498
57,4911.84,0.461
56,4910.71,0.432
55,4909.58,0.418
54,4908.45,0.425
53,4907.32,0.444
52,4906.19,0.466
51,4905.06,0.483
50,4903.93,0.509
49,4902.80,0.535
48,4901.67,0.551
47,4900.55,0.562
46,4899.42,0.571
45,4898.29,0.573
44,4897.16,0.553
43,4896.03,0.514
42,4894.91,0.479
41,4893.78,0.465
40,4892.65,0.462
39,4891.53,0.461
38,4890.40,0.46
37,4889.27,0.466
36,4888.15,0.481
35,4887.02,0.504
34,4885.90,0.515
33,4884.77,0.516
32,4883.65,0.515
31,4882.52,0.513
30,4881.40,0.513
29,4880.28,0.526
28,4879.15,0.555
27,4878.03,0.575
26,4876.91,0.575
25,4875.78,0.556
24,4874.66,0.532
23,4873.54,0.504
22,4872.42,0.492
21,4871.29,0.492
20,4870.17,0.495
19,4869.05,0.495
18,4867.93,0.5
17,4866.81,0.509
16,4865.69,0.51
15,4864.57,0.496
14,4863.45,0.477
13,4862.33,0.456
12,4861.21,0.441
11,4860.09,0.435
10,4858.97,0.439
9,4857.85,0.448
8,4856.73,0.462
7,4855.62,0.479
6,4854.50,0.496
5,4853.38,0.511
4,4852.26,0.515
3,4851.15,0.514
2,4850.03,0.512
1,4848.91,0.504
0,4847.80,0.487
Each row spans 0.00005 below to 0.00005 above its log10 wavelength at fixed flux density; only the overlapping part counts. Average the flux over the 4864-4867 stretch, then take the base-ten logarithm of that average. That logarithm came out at -0.30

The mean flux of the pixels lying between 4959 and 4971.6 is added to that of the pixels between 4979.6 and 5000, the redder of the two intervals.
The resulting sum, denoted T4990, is 1.11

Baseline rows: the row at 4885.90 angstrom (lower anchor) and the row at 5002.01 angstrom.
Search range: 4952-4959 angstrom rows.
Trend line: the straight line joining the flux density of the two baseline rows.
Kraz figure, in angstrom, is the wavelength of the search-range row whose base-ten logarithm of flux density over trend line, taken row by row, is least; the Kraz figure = 4953.87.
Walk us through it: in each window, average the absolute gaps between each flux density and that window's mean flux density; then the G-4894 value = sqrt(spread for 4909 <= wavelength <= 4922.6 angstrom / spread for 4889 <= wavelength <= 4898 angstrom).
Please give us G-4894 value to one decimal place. 1.0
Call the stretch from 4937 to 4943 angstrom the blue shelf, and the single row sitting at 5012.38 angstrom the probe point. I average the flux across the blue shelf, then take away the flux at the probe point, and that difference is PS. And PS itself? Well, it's -0.19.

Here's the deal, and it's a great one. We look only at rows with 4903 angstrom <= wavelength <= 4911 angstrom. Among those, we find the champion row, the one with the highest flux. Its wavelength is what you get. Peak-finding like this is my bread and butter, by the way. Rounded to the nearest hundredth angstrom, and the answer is 4903.93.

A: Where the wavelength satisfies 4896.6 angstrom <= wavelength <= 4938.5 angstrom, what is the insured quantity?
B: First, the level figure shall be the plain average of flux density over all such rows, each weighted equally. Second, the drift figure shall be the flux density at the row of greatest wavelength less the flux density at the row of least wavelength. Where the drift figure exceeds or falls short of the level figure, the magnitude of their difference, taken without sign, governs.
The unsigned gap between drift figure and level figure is 0.58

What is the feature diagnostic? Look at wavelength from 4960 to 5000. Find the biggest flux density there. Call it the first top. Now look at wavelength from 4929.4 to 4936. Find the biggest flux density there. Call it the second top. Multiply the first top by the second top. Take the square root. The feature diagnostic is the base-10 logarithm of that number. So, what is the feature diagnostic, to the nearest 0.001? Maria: -0.254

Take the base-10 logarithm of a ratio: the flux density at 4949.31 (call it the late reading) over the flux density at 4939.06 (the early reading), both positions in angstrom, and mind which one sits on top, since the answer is -0.12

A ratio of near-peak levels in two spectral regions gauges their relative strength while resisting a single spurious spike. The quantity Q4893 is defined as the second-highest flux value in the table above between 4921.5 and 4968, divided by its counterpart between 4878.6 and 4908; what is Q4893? 1.05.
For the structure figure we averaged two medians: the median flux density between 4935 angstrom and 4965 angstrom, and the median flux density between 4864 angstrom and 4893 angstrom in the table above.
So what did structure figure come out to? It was 0.45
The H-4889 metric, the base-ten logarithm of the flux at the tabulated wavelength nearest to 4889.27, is -0.332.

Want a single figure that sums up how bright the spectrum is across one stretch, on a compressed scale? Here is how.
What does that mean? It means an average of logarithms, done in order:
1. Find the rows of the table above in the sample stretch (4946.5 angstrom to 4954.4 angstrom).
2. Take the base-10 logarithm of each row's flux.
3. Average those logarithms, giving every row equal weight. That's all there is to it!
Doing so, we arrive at -0.47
